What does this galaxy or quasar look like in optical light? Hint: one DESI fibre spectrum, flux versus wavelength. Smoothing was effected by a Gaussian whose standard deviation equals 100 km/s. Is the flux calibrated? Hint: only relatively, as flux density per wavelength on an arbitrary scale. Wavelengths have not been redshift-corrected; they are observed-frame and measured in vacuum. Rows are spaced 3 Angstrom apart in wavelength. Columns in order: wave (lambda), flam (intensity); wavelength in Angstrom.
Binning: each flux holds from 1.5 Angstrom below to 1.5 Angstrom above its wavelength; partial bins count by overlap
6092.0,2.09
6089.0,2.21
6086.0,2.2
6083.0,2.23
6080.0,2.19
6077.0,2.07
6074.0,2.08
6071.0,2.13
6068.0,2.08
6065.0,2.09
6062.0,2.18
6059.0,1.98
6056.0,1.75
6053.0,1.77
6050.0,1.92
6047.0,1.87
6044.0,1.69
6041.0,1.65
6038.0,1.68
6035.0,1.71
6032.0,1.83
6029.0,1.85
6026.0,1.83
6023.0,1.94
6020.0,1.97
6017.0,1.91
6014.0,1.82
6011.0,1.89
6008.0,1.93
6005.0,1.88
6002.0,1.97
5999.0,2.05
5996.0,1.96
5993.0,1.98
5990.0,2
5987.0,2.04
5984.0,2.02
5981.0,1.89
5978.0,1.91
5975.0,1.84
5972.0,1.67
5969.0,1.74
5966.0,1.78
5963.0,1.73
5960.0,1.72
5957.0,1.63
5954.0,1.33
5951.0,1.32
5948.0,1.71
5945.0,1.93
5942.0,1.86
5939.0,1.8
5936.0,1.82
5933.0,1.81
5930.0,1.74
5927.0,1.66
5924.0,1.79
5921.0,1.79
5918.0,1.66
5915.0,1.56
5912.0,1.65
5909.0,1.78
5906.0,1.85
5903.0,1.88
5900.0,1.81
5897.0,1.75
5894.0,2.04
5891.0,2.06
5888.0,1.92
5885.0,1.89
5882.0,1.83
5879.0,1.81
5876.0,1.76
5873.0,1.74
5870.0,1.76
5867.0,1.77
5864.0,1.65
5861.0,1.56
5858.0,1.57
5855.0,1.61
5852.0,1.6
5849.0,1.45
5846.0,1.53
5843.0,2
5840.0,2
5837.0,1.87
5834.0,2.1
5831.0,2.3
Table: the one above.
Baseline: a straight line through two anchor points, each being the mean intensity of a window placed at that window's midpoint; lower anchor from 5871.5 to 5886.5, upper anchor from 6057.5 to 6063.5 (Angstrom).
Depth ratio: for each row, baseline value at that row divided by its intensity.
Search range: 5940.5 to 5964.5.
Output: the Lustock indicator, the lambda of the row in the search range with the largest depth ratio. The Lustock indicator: 5951.0 Angstrom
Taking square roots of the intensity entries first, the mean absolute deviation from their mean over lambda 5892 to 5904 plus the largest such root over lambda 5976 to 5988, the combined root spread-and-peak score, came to 1.46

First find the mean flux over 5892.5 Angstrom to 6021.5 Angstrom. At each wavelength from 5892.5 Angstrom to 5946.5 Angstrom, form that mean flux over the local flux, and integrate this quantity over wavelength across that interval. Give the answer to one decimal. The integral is 54.9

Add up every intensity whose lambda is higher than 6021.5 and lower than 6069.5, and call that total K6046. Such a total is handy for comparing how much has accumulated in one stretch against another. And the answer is 30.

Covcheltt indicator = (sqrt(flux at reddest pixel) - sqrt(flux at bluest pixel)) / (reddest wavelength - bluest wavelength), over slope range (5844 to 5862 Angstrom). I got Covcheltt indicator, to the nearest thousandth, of 0.001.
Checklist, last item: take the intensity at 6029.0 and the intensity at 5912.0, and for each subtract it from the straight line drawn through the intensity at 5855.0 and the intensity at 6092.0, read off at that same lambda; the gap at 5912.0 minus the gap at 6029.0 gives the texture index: 0.0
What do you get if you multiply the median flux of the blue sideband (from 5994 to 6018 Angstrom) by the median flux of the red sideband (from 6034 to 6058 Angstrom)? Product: 3.32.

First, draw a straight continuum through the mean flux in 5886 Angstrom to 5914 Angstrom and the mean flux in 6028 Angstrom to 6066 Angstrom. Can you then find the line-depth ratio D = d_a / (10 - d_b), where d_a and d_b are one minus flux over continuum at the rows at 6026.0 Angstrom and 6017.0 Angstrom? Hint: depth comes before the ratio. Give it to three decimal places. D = 0.001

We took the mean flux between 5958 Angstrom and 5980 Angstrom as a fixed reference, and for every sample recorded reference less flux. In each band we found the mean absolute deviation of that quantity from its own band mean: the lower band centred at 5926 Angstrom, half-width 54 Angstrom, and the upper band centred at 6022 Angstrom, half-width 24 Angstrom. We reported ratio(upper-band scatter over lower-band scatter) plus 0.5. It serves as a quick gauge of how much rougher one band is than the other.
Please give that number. 1.4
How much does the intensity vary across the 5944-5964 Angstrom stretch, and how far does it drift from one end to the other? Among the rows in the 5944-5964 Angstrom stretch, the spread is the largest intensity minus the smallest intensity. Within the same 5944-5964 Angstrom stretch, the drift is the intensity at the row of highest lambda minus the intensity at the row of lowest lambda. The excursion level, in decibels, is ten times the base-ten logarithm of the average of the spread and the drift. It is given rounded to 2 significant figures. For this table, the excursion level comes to -6.9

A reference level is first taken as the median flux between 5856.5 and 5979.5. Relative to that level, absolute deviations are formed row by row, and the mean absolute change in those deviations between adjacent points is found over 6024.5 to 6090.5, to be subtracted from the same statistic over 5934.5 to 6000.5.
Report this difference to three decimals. 0.020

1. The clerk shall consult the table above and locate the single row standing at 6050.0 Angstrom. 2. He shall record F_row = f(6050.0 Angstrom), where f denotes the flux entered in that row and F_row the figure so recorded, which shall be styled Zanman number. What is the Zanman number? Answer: 1.92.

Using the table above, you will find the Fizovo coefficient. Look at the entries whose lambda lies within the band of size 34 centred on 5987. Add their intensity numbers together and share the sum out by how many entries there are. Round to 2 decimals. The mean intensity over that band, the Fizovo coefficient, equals 1.94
